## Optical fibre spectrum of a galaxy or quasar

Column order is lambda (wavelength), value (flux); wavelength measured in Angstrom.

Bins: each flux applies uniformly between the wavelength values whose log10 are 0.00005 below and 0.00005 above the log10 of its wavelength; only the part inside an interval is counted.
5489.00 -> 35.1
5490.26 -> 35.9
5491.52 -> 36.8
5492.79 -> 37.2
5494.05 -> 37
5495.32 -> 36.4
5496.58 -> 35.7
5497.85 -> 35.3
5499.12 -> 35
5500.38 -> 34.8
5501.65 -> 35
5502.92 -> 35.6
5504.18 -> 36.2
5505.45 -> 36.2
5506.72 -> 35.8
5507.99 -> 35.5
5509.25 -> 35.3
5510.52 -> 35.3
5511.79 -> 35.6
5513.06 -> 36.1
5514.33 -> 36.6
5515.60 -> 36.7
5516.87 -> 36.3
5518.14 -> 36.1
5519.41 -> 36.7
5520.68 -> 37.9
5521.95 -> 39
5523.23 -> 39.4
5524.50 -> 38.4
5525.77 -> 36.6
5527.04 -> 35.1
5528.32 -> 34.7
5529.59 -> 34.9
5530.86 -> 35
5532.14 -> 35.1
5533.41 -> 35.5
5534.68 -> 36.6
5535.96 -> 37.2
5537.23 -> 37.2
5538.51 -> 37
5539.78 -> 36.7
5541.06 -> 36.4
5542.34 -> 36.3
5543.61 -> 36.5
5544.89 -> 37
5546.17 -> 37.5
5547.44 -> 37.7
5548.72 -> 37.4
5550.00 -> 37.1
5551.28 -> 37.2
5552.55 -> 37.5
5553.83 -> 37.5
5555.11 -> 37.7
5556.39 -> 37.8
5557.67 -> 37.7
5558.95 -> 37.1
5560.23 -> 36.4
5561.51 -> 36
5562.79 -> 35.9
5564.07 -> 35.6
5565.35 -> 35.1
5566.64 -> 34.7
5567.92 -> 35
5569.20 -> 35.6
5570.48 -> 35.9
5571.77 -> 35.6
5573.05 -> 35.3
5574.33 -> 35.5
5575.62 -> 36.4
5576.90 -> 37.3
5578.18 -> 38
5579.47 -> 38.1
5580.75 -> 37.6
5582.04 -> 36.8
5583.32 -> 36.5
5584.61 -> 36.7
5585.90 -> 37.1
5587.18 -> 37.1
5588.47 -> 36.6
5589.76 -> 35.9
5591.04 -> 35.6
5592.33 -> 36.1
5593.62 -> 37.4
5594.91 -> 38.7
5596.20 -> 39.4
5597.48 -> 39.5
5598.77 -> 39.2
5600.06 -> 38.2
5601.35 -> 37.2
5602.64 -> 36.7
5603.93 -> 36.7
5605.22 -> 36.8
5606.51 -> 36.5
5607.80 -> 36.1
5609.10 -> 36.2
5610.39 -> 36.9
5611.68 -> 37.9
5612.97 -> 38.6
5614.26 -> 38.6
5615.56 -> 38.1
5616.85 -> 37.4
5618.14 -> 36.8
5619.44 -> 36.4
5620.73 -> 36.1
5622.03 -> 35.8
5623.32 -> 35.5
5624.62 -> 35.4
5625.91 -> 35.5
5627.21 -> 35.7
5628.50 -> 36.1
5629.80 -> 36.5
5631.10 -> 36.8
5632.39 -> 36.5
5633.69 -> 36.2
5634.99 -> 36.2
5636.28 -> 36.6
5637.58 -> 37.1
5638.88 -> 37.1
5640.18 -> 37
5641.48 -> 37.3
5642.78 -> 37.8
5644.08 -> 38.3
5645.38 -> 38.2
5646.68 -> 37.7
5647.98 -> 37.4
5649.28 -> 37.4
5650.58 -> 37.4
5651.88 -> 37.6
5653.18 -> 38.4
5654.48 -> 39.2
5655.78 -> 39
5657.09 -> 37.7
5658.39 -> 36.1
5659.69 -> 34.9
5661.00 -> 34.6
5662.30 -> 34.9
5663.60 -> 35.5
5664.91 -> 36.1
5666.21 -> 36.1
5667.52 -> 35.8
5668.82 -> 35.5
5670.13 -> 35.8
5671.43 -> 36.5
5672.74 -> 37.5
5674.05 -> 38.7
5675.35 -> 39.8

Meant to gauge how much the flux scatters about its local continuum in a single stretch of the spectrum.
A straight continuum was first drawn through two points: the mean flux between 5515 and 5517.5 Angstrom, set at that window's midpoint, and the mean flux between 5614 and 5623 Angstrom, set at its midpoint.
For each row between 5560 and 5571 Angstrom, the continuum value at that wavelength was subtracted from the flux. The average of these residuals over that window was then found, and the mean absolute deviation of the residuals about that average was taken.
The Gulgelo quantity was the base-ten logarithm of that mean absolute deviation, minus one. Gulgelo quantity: -1.4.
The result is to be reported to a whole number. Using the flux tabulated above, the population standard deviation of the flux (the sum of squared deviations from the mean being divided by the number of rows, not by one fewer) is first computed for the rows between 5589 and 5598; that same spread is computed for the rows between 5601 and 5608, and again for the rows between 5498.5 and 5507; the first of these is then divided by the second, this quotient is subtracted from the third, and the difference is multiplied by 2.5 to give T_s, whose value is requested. -11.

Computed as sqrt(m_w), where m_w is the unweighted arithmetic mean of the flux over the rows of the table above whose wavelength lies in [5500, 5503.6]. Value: 5.93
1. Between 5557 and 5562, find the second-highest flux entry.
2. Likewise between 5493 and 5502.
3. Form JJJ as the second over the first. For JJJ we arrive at 0.98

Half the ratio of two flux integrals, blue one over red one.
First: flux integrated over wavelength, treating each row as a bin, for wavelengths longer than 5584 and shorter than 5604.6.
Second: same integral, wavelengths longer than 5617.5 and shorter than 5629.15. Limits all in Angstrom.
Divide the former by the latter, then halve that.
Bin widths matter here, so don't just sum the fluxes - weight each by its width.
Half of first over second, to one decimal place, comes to 0.9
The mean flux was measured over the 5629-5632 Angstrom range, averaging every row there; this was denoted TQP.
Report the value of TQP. 36.6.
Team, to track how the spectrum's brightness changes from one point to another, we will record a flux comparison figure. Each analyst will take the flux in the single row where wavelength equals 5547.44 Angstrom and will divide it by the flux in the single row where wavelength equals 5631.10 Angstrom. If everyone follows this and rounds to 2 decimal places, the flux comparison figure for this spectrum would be 1.02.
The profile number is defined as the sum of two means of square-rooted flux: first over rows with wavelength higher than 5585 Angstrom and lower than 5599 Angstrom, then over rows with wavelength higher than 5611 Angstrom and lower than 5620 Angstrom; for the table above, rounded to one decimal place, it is 12.3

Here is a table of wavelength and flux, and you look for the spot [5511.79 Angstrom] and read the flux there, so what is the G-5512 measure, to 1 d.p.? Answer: 35.6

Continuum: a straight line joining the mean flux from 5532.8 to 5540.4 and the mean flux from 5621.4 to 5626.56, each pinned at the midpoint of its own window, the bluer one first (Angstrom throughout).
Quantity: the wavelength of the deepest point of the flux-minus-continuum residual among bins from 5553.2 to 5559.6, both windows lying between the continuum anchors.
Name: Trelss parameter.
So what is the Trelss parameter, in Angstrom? 5558.95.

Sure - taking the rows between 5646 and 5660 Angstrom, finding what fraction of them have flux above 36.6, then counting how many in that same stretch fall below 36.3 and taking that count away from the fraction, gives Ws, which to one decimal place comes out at -1.2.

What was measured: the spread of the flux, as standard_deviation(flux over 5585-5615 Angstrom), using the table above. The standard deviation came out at 1.2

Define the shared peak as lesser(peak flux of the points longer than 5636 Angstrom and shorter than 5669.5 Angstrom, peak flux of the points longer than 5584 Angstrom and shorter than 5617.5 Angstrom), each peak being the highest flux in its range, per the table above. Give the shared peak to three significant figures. 39.2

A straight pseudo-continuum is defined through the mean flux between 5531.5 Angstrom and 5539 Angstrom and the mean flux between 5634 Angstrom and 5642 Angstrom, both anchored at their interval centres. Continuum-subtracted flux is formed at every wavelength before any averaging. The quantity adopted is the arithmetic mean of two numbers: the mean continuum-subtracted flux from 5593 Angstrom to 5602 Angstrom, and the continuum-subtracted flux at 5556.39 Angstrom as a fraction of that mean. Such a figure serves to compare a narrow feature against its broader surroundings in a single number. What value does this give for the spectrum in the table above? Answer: 1.3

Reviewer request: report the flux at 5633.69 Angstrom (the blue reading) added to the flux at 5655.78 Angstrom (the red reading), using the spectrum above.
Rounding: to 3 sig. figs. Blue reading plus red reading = 75.2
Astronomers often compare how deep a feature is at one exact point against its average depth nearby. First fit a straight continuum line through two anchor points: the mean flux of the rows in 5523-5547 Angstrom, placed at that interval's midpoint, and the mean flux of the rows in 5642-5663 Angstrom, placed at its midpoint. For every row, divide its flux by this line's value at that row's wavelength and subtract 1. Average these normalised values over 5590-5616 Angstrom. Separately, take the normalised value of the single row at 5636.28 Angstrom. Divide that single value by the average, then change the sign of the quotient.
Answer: 1.0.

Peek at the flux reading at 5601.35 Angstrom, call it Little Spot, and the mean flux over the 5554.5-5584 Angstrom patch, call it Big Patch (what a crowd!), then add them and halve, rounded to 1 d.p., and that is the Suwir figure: 36.8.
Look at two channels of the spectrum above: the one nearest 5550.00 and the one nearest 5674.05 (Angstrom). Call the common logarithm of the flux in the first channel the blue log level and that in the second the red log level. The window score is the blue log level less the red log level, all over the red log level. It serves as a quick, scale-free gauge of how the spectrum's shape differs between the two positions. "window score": -0.012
